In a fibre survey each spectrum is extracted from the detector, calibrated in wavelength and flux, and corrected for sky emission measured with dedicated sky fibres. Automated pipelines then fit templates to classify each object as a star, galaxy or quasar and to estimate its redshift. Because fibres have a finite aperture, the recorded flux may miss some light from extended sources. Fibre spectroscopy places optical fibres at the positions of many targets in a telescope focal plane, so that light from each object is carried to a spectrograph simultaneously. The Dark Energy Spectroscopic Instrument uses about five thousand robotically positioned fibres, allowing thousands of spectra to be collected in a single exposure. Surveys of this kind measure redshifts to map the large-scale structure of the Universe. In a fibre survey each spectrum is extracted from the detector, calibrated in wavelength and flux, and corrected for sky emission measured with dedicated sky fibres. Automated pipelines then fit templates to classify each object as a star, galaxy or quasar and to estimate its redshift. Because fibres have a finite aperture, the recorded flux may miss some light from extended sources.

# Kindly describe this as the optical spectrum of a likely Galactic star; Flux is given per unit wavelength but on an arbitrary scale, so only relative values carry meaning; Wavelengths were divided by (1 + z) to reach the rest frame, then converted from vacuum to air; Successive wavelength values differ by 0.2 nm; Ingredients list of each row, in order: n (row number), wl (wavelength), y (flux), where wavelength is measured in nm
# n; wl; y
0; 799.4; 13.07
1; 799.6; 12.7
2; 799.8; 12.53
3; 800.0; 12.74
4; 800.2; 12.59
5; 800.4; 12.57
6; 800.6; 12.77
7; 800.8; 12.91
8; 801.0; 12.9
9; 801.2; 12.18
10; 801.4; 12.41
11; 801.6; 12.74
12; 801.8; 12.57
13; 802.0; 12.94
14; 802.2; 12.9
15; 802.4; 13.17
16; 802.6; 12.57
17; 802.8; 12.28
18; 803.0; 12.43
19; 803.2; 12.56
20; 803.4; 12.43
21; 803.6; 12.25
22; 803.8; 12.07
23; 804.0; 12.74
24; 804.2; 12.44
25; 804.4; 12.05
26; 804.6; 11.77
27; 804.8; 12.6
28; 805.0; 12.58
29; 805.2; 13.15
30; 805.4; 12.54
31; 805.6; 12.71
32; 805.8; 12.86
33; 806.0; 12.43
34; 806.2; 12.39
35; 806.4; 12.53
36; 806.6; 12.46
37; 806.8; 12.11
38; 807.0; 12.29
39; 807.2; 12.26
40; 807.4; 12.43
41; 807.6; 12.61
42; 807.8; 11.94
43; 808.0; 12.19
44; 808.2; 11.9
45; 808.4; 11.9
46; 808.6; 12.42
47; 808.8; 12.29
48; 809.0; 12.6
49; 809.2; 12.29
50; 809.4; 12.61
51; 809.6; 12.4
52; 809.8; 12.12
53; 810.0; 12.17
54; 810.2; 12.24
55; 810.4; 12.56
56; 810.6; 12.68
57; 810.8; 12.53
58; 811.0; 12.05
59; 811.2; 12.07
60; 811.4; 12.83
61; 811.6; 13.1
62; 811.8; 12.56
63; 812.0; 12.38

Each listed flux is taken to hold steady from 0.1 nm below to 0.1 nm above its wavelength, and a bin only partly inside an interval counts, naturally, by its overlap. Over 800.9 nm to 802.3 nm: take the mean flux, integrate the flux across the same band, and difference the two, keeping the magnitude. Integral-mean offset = 5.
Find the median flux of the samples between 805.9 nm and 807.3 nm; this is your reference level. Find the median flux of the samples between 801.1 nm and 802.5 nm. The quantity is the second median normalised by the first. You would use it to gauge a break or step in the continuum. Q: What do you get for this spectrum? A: 1.03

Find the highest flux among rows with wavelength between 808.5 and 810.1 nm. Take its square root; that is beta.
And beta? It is 3.55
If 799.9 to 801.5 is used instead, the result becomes 3.59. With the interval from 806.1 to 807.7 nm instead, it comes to 3.55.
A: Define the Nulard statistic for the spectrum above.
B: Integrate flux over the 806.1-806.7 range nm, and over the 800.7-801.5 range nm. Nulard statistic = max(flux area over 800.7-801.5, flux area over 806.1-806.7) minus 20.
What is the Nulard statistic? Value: -9.9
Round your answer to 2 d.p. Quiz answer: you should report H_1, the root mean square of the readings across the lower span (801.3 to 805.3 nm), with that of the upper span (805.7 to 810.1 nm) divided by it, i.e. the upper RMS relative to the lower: 0.98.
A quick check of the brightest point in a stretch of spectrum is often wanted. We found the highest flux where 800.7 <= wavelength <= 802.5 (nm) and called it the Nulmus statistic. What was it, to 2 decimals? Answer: 13.17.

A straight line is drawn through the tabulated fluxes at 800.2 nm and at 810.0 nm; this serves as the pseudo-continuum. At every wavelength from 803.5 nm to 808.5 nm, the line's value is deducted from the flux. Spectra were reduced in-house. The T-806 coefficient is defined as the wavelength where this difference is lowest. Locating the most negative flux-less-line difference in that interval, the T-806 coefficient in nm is 804.6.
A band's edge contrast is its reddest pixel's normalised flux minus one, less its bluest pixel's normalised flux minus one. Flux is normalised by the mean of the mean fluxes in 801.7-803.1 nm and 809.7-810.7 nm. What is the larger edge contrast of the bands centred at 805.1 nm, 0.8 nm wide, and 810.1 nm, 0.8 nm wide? 0.035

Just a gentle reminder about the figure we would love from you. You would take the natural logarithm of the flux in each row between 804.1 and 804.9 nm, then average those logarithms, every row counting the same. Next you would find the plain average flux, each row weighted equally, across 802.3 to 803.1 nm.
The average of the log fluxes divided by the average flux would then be 0.198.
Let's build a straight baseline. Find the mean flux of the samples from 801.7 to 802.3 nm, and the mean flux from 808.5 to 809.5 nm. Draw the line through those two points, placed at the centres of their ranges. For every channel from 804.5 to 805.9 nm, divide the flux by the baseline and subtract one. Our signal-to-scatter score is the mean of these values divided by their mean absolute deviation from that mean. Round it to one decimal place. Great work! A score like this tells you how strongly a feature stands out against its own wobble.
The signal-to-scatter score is -0.1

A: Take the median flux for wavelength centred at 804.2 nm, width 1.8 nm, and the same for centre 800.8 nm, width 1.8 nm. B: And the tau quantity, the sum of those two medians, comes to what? 25.2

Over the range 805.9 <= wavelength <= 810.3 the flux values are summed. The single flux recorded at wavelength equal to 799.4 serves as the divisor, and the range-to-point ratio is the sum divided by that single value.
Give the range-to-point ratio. 20.7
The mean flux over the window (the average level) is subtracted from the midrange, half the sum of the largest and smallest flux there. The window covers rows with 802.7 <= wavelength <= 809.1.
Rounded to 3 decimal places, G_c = 0.078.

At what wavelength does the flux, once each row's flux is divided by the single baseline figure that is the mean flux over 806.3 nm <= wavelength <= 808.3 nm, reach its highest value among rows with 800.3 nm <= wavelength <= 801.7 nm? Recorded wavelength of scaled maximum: 800.8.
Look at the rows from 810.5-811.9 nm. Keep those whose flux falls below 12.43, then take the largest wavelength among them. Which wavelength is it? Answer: 811.2 nm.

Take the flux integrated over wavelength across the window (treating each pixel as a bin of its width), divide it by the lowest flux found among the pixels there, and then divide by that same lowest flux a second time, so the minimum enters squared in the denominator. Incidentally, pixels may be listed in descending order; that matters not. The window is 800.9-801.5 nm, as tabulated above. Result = 0.0505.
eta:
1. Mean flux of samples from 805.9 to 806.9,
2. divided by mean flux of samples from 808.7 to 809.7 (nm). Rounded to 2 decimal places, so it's 1.00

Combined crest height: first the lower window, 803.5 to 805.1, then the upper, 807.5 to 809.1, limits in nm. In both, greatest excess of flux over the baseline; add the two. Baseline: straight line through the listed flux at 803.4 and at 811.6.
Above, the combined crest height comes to 0.1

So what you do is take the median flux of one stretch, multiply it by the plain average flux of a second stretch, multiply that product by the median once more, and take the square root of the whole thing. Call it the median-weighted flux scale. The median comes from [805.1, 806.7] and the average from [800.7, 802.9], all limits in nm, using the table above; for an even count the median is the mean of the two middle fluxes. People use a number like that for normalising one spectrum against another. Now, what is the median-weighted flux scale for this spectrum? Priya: 44.7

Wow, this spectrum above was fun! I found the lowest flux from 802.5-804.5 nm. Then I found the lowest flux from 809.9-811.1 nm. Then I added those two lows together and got 24.1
